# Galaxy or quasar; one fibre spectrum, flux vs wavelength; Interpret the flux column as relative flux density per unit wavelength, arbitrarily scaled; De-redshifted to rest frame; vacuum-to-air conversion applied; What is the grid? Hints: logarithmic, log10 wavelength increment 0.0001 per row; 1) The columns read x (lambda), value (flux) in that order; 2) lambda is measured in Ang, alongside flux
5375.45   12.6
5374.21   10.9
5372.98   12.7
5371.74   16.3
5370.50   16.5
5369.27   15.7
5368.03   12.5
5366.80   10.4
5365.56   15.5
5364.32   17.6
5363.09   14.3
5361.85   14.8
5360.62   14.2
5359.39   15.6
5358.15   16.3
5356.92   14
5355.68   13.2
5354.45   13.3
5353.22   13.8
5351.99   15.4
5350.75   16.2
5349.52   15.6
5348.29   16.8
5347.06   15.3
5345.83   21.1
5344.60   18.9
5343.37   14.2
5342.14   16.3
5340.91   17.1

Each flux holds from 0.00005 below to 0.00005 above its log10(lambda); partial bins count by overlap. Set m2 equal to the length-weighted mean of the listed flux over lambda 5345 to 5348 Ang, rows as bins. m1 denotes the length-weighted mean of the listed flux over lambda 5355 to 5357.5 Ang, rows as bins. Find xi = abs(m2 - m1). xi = 4.6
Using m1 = 13.6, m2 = 18.1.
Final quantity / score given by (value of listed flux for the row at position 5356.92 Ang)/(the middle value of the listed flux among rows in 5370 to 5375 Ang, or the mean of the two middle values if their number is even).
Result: 0.97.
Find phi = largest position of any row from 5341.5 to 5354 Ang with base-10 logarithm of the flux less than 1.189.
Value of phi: 5353.22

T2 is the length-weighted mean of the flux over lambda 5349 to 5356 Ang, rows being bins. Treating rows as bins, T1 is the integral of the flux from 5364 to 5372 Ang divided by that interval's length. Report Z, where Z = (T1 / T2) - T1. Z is -13.8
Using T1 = 14.8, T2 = 14.6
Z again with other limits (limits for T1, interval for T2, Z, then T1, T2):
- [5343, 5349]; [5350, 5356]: -16.2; 17.4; 14.5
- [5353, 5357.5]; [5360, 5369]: -12.6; 13.5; 14.2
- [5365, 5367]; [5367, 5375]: -12.4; 13.4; 13.9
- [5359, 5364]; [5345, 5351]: -14.0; 14.9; 17.1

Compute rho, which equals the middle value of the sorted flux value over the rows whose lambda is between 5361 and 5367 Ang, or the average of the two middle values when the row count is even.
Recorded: 14.8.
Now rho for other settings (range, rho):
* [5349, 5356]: 14.6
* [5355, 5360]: 14.8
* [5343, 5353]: 15.9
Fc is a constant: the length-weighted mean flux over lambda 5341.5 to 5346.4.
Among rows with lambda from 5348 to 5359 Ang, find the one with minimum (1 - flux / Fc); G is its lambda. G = 5348.29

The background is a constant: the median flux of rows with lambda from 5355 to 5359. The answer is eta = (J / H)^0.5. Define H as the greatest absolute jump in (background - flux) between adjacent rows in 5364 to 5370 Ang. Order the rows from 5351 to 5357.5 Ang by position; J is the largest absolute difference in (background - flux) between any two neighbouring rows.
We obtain 0.6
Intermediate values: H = 5.1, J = 2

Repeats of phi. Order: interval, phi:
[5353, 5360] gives 5356.92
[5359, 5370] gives 5368.03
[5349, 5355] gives 5354.45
